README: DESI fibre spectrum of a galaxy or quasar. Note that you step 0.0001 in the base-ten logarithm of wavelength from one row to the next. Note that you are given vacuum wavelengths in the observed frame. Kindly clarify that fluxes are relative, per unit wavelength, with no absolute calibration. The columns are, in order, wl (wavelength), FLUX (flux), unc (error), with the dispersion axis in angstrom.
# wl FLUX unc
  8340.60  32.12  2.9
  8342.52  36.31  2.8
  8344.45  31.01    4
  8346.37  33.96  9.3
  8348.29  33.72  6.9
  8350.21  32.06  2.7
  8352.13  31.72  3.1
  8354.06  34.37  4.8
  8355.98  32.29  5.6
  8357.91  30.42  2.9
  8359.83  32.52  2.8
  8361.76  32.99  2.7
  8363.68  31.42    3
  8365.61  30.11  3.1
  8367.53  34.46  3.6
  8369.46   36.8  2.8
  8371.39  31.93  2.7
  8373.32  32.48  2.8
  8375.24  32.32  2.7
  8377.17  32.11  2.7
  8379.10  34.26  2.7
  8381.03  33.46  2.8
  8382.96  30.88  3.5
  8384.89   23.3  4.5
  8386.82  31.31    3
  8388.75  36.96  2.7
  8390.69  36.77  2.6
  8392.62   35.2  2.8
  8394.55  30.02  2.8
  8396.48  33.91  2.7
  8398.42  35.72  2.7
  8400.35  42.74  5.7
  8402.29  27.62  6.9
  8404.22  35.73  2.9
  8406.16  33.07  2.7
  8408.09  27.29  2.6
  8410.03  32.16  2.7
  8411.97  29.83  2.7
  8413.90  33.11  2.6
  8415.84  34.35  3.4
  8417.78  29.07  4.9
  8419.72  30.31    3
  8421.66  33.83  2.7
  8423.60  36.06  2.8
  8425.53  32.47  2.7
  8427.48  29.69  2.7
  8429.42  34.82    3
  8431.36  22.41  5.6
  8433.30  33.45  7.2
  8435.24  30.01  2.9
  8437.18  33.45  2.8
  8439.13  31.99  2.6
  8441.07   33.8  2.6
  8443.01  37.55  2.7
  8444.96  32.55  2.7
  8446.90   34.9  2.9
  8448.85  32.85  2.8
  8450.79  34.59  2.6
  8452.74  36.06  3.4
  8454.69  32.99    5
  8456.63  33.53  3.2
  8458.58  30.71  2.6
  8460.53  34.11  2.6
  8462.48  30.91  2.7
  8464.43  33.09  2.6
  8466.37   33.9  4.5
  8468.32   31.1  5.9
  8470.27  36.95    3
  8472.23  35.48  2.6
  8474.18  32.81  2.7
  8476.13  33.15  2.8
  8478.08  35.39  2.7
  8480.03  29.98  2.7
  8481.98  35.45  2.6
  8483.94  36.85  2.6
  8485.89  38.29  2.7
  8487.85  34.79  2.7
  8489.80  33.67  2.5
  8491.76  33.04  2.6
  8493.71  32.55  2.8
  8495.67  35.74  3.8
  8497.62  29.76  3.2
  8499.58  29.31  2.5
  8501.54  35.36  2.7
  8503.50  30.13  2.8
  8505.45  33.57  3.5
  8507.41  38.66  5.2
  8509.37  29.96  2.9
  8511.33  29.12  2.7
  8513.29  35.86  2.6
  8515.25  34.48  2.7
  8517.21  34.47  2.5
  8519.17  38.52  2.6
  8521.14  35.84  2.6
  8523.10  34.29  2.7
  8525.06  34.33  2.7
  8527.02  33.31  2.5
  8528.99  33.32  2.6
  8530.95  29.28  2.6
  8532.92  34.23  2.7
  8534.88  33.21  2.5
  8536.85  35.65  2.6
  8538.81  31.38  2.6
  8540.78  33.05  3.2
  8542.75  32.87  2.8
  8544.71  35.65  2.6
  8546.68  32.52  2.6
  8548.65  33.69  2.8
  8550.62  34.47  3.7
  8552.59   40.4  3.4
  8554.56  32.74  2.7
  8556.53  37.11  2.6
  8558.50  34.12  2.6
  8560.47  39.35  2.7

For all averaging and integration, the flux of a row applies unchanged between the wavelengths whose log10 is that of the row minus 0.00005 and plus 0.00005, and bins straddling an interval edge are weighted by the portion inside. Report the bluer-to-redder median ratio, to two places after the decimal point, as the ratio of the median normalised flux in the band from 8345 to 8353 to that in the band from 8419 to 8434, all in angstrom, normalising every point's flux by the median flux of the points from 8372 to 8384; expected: 1.00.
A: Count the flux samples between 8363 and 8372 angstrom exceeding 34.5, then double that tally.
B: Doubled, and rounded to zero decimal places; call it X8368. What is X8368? 2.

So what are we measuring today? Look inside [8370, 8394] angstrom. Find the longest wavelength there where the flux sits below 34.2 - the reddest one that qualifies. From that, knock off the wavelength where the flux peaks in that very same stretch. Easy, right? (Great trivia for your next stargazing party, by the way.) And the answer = -1.9 angstrom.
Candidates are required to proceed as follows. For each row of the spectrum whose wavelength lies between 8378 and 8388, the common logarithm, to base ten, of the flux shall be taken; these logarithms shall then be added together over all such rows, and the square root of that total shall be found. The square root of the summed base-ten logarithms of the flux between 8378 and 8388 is 2.7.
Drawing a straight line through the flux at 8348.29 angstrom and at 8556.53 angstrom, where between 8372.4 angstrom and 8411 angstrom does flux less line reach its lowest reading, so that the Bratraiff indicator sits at 8384.89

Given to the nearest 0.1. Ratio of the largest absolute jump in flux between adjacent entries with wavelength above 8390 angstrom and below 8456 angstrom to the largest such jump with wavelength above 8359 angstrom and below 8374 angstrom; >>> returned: 3.1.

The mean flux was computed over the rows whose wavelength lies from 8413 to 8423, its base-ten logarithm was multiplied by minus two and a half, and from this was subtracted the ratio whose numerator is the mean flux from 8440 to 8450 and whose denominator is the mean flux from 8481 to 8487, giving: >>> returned -4.70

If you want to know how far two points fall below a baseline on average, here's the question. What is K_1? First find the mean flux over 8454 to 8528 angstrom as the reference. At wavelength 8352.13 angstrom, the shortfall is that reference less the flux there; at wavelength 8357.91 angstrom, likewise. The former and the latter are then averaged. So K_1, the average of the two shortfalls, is 2.7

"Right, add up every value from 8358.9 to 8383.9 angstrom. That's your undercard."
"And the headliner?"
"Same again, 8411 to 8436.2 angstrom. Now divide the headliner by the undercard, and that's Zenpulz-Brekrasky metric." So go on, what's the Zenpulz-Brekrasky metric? 0.962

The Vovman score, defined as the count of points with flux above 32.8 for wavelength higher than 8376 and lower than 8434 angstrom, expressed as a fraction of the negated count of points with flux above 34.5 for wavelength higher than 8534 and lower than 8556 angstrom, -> -5.3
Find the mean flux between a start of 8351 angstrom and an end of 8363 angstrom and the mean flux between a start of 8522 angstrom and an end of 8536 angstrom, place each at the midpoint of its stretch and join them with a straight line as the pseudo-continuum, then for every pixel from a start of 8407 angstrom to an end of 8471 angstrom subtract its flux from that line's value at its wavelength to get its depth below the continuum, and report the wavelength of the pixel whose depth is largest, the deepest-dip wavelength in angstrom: 8431.36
